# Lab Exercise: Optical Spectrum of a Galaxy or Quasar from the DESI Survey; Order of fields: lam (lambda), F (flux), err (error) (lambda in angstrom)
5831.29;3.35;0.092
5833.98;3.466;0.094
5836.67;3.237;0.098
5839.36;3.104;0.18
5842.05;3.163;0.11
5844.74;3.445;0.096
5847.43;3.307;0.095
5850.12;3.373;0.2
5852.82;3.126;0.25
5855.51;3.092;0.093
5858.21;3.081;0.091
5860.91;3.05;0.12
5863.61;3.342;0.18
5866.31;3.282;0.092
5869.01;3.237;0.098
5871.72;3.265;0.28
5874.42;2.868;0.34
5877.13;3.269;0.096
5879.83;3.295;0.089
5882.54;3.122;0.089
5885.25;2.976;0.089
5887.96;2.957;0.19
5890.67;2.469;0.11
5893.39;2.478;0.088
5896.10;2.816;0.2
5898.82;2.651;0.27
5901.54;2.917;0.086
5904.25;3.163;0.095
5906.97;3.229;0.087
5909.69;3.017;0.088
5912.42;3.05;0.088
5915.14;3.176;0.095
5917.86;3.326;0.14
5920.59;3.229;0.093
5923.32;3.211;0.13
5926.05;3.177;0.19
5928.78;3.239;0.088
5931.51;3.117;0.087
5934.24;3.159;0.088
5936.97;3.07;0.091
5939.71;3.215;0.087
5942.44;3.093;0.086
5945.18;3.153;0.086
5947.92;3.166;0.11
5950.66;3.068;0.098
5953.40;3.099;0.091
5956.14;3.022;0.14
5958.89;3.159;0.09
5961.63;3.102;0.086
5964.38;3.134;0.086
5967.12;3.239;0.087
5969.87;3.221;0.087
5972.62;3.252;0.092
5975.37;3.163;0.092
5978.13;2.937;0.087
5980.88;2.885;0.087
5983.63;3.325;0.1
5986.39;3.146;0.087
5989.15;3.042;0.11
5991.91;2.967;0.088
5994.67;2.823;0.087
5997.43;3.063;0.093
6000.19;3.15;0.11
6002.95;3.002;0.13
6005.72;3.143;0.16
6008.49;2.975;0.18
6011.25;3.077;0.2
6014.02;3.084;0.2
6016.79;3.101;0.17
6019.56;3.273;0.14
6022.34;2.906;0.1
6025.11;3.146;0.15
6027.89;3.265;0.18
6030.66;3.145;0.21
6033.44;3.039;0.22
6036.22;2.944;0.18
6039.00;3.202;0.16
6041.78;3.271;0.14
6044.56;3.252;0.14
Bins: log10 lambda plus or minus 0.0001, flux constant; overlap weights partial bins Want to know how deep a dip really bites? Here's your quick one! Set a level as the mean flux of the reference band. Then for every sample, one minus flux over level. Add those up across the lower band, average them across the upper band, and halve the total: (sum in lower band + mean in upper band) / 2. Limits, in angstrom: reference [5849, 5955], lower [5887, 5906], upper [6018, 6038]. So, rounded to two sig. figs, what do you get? 0.35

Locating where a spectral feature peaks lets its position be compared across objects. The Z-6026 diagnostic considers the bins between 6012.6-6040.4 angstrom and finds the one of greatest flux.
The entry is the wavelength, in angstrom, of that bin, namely 6019.56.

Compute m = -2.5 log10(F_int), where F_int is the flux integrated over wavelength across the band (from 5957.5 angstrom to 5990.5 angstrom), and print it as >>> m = -5.04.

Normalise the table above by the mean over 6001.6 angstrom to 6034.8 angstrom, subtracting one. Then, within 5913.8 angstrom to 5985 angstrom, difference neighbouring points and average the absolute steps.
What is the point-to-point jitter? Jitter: 0.030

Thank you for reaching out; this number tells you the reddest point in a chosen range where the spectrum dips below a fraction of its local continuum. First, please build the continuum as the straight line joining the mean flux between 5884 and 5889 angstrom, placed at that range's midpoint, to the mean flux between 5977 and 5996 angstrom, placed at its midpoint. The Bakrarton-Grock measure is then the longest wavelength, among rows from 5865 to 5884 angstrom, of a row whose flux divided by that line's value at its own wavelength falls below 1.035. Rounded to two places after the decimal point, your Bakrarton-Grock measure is 5874.42 angstrom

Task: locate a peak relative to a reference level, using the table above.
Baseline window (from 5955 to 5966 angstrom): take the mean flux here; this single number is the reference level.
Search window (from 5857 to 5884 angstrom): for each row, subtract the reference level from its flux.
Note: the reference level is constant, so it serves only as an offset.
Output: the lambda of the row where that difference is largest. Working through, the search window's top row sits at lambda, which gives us 5863.61 angstrom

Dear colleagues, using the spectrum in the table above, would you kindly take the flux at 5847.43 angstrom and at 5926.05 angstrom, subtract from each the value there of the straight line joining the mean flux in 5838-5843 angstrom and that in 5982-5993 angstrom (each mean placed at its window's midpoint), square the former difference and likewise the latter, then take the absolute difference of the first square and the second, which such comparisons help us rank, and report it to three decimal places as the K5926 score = 0.028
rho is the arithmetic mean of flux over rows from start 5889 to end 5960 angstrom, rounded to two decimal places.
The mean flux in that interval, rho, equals 3.06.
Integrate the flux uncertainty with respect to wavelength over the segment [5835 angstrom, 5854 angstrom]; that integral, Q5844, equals 2.8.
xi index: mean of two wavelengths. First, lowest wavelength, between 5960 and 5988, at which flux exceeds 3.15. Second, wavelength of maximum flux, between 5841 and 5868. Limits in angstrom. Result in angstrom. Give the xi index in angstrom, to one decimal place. 5905.9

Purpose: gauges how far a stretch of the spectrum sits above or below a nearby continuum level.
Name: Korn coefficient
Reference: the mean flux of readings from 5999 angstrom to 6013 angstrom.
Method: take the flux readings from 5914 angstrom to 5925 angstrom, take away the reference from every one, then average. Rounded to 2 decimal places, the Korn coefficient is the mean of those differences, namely 0.17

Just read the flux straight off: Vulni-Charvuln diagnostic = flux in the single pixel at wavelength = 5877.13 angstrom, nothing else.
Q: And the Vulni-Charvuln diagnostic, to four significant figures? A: 3.269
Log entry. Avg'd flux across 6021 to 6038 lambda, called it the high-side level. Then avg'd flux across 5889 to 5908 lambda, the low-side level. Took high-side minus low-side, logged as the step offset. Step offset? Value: 0.26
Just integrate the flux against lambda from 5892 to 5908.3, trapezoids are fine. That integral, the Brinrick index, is 47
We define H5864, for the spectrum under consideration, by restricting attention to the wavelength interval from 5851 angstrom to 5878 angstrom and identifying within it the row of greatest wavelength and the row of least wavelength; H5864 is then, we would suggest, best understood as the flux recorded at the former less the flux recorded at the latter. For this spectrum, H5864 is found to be 0.14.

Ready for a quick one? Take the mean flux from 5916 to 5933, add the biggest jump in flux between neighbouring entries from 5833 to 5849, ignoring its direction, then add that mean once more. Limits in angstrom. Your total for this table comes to 6.71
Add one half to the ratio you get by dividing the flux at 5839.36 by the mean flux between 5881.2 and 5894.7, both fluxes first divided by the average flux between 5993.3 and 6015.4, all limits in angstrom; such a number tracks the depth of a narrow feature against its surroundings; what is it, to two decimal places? 1.61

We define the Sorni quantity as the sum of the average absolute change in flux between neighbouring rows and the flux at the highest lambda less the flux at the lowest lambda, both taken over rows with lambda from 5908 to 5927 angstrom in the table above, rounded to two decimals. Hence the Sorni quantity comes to 0.24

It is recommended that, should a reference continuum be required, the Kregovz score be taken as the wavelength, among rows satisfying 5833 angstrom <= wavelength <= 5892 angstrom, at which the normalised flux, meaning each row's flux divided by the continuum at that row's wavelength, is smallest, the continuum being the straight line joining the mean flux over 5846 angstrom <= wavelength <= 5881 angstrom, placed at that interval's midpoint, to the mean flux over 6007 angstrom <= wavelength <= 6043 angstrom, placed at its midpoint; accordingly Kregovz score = 5890.67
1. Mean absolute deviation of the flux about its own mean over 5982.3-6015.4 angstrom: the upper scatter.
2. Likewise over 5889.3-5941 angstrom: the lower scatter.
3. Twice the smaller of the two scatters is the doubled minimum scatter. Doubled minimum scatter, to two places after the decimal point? 0.18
